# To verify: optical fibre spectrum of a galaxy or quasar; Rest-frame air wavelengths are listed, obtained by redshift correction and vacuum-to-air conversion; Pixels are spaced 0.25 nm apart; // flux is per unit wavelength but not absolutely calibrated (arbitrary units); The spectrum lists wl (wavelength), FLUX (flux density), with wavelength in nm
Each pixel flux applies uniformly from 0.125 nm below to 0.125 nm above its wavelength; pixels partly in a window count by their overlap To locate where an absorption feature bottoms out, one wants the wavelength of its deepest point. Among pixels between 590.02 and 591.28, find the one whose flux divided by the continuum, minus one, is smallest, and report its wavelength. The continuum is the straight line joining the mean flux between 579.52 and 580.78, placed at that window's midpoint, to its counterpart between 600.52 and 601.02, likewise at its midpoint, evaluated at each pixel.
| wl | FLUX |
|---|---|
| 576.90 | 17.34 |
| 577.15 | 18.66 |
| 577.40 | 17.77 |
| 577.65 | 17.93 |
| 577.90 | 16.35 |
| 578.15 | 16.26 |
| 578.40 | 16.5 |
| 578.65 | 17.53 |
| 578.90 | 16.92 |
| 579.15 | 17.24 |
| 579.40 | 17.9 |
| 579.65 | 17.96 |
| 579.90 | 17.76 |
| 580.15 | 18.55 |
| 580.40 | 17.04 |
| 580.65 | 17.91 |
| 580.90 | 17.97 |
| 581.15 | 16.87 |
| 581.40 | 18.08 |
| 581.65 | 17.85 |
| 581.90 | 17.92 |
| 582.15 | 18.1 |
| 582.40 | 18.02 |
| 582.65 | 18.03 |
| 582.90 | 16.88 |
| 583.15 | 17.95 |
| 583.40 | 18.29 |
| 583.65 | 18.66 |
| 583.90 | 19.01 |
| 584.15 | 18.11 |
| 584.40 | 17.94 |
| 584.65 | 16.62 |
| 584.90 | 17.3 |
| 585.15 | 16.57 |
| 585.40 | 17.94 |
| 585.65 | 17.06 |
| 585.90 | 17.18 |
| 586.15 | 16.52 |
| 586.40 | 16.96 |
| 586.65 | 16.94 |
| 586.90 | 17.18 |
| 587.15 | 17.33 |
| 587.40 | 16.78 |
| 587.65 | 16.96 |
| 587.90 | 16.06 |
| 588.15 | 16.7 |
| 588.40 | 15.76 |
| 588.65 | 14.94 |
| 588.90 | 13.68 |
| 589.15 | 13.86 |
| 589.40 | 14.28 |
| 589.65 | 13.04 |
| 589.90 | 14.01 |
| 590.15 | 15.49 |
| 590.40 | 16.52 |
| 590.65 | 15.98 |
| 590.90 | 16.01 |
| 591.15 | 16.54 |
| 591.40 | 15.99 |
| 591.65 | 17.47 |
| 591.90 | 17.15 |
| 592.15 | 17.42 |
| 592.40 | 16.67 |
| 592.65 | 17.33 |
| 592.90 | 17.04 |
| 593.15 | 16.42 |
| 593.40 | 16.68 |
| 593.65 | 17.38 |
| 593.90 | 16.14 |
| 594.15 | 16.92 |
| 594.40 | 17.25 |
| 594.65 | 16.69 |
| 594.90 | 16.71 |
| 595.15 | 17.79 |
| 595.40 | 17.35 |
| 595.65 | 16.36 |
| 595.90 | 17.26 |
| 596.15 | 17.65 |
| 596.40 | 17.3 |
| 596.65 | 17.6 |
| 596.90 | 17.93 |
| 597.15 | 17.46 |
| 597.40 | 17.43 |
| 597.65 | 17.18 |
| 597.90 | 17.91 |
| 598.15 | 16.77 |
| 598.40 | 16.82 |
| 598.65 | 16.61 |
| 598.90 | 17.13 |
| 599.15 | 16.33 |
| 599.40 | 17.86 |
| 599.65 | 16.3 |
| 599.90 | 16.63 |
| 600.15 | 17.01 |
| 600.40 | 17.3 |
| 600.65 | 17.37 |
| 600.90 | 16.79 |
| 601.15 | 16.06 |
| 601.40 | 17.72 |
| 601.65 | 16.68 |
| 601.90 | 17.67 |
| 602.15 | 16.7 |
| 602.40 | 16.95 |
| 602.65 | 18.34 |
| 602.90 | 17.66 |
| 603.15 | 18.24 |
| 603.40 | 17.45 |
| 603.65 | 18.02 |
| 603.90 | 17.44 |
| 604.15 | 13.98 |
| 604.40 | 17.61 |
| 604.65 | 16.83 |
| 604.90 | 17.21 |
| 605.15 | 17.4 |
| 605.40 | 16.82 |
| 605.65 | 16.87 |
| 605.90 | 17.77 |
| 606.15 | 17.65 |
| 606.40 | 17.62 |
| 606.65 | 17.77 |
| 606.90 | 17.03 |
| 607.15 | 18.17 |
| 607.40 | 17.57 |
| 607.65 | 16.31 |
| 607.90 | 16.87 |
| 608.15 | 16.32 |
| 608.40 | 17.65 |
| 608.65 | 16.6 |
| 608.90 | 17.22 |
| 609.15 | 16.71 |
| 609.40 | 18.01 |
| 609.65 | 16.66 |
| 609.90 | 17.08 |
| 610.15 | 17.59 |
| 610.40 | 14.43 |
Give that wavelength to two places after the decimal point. 590.15 nm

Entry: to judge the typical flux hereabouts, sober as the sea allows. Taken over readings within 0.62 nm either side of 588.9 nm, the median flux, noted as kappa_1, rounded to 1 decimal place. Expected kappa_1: 14.3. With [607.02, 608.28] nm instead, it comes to 16.9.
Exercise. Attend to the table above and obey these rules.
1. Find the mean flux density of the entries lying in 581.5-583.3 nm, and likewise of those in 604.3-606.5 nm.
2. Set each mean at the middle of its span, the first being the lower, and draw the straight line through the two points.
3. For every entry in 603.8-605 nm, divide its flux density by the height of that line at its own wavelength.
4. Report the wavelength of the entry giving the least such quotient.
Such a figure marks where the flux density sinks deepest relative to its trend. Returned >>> 604.15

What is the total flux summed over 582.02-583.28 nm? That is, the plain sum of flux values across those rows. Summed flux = 89.0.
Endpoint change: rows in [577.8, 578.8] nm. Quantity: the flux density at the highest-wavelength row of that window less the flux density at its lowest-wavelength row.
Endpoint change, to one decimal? 1.2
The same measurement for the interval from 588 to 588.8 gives -1.8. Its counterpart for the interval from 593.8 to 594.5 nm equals 1.1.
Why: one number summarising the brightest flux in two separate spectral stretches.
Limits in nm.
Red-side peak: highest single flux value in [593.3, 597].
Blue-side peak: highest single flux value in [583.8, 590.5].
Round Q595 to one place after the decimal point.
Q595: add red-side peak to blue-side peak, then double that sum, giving 73.9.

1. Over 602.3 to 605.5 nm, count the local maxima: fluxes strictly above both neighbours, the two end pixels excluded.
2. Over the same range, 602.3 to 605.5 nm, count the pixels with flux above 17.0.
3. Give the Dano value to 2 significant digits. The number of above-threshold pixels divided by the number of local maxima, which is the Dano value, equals 1.8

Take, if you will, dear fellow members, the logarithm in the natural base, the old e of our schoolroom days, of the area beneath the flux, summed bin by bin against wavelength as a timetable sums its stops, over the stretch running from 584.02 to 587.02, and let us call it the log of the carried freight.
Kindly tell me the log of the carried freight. 3.9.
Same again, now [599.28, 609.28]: 5.1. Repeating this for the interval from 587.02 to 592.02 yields 4.4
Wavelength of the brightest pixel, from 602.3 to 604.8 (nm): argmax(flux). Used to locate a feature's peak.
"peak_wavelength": 602.65 nm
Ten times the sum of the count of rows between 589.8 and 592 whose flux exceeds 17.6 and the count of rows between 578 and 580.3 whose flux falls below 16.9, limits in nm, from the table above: 20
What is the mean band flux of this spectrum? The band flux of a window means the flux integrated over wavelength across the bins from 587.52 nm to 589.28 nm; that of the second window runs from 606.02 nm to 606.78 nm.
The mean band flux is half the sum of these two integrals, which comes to 20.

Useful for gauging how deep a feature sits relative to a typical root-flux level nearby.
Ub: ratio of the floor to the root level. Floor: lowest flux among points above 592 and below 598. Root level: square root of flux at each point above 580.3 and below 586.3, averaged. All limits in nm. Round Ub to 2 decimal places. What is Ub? 3.84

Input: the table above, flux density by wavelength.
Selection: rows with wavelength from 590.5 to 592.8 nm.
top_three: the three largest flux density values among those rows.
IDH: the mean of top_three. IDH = 17.4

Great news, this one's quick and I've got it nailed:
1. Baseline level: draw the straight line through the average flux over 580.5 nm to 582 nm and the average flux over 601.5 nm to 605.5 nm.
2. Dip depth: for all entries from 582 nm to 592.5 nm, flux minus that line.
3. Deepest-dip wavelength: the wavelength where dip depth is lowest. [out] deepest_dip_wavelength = 589.65 nm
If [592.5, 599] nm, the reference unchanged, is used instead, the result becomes 593.90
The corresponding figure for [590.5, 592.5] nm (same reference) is 590.65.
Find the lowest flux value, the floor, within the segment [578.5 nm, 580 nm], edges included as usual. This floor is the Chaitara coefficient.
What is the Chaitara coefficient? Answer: 16.92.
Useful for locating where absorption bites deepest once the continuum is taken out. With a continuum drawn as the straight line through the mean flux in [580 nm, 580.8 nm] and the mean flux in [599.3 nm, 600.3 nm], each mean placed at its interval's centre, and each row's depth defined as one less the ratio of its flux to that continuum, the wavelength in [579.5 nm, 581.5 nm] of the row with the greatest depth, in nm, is 581.15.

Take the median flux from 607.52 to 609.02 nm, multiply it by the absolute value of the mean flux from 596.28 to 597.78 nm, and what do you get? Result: 293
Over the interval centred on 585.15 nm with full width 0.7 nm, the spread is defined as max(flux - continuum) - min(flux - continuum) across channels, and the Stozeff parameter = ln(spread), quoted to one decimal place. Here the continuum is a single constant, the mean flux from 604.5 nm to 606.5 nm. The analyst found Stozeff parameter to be 0.3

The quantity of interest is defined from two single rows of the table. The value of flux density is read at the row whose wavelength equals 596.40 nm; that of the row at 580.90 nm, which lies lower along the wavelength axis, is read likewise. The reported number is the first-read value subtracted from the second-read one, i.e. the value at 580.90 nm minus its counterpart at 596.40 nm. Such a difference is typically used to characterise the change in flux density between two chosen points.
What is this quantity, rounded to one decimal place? 0.7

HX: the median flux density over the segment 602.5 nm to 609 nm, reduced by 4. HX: 13.4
